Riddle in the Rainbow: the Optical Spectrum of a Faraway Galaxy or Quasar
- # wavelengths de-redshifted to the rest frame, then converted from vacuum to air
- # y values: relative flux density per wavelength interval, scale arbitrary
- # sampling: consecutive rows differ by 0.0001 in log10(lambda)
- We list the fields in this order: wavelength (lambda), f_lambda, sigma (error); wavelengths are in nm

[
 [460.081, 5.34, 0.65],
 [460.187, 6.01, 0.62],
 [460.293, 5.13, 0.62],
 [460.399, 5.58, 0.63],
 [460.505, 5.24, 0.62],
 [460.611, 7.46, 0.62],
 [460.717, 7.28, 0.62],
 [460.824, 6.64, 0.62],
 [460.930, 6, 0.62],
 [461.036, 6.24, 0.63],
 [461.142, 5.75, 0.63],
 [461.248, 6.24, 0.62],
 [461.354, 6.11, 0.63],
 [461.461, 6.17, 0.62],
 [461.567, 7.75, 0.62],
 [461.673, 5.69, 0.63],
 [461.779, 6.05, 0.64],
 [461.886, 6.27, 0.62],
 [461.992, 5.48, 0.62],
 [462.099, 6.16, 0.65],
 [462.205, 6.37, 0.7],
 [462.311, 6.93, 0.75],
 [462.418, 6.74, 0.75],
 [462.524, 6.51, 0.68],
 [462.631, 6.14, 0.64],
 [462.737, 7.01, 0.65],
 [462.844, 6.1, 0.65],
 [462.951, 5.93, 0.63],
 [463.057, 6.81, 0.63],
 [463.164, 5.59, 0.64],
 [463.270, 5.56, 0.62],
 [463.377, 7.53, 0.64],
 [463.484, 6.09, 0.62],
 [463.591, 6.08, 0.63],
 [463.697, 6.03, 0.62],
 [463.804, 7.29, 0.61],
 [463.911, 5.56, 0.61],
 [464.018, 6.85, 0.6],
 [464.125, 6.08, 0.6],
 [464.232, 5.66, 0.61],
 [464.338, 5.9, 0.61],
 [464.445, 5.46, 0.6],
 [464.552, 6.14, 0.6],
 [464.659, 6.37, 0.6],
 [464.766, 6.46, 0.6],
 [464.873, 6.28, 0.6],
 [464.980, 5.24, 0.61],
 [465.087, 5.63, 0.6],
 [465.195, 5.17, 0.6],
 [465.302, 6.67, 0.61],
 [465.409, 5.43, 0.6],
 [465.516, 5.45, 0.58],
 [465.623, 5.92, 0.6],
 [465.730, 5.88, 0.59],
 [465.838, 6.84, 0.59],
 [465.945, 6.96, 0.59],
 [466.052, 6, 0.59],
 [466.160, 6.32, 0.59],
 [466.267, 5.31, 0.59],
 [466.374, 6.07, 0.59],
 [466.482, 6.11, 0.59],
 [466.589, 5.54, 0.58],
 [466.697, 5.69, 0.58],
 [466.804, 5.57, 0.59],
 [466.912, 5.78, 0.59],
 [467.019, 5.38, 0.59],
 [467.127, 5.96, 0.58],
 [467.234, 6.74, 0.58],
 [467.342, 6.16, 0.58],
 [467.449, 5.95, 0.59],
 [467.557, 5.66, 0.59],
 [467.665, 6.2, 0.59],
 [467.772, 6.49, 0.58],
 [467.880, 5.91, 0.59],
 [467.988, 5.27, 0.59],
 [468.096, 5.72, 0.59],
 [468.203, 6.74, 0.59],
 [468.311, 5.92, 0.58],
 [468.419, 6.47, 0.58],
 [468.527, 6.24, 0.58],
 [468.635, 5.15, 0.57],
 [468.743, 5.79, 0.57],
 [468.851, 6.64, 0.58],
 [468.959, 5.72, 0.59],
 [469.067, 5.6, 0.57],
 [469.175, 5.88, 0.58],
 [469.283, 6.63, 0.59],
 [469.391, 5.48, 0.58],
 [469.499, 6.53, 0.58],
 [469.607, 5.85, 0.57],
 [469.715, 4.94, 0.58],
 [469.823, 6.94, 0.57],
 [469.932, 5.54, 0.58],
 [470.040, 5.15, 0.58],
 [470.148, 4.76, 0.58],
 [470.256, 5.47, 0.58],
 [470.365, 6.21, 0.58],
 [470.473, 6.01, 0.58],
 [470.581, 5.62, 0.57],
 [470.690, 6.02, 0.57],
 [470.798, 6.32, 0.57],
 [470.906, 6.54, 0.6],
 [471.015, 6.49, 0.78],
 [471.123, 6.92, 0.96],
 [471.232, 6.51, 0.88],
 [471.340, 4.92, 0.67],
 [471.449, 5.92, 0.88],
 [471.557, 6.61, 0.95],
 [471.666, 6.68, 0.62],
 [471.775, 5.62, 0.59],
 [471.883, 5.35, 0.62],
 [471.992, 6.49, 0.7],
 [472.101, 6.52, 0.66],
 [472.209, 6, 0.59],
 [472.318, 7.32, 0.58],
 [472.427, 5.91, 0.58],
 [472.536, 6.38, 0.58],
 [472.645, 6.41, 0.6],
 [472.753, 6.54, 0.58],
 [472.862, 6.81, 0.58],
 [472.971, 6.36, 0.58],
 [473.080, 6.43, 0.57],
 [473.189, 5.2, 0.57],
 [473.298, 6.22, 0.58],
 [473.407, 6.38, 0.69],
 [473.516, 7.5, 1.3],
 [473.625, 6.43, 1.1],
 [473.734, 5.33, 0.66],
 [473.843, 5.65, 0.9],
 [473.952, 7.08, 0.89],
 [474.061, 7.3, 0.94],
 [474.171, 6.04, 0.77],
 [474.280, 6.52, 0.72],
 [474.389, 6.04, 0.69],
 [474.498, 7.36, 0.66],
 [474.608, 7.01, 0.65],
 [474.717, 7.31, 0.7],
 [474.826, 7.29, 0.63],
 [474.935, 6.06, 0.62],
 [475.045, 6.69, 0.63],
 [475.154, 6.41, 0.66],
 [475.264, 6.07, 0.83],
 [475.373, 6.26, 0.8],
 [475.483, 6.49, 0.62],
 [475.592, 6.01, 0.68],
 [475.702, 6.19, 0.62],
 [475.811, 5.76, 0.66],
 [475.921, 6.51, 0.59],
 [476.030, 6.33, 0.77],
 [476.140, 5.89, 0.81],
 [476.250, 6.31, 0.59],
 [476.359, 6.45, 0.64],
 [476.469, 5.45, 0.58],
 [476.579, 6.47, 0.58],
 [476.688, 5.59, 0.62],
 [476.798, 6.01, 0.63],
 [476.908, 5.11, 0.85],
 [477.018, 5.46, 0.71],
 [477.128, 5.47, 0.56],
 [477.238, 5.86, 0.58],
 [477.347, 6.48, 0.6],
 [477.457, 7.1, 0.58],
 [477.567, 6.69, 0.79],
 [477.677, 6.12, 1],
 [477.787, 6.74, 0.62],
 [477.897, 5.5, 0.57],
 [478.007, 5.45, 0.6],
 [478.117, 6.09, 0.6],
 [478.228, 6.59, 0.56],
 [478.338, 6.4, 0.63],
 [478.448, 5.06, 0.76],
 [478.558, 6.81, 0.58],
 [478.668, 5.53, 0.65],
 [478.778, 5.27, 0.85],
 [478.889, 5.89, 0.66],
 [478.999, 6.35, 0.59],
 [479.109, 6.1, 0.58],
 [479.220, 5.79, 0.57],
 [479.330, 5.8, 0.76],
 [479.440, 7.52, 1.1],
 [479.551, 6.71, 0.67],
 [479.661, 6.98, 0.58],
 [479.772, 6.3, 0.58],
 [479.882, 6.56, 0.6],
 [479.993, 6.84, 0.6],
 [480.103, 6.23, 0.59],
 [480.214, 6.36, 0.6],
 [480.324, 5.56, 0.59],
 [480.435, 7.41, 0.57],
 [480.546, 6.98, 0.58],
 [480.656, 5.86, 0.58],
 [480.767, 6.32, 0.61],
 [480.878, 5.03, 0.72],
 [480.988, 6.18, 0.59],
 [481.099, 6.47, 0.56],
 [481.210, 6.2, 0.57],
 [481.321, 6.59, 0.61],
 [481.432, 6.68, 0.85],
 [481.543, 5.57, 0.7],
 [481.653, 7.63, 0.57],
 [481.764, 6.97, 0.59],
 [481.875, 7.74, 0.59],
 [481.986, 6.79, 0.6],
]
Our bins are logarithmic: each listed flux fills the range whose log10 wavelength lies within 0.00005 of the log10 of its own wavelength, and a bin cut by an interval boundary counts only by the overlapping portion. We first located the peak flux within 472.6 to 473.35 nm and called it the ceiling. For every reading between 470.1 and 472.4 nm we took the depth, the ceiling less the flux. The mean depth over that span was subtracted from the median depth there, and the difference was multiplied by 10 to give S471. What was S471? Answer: -1.0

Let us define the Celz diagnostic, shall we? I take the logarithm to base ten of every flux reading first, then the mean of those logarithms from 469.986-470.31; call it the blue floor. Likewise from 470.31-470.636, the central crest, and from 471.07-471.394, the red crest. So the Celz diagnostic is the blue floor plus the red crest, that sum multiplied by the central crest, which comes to 1.15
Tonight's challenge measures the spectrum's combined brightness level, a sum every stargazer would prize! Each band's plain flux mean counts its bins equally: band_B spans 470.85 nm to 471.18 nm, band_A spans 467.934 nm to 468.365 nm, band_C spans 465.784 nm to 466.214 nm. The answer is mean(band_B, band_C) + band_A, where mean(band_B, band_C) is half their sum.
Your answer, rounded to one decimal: 12.5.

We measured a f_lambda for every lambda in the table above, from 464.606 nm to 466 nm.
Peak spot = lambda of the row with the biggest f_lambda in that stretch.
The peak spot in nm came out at 465.945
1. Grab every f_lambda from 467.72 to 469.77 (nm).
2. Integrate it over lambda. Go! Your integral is 12.2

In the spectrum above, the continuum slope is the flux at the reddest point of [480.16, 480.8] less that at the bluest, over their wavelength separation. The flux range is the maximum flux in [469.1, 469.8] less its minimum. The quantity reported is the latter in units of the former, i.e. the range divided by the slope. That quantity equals -23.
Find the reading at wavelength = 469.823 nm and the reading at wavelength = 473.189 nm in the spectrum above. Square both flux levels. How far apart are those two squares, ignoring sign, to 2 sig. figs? 21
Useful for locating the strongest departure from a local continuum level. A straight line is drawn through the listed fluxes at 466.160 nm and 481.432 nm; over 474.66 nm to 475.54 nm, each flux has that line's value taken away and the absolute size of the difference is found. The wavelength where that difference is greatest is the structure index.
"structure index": 474.717 nm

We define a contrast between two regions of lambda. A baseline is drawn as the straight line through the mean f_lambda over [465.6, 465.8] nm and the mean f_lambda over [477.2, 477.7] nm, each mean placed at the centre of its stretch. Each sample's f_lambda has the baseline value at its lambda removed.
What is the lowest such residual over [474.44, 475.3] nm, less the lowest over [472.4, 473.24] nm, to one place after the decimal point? 0.8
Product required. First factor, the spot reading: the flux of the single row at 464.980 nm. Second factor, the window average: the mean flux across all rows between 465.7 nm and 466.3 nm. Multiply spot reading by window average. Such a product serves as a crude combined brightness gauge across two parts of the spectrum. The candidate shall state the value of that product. 33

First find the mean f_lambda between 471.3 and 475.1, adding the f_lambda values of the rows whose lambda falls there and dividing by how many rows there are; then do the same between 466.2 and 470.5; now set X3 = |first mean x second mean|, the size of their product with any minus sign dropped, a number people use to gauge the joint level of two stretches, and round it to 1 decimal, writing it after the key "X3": 37.6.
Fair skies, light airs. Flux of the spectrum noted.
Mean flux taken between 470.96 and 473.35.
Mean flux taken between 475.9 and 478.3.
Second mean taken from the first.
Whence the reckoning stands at 0.18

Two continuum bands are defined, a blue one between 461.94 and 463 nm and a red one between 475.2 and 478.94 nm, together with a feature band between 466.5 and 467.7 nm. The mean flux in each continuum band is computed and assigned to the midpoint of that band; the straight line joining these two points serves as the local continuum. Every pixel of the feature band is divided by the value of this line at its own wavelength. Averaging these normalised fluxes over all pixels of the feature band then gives 0.94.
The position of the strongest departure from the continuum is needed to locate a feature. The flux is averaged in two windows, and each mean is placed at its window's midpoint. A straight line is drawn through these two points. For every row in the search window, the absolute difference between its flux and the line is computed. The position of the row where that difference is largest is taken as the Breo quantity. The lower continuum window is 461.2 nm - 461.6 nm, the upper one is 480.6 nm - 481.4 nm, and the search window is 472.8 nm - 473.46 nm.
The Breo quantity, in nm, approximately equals 473.189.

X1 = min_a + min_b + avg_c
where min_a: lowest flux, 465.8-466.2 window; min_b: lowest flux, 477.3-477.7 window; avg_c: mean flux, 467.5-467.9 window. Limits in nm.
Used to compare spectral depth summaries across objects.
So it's 18.2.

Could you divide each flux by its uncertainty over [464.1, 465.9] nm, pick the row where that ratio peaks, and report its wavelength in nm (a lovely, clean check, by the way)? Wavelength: 465.838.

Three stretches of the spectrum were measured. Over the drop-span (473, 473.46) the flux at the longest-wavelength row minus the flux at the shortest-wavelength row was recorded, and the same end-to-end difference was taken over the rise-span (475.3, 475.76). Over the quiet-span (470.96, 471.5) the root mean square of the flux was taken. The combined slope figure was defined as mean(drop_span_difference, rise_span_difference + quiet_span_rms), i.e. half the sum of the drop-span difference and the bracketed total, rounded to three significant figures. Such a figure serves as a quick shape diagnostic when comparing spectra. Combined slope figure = 3.04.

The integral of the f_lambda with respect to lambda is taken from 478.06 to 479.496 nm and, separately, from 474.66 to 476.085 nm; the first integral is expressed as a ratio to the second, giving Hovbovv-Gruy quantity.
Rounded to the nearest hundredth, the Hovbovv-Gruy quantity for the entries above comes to 0.96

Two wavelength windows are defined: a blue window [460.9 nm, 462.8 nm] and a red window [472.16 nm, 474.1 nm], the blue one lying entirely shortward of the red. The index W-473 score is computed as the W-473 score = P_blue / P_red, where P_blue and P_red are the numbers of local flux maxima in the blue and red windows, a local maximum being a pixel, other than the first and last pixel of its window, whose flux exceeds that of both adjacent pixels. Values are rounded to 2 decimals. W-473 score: 1.25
